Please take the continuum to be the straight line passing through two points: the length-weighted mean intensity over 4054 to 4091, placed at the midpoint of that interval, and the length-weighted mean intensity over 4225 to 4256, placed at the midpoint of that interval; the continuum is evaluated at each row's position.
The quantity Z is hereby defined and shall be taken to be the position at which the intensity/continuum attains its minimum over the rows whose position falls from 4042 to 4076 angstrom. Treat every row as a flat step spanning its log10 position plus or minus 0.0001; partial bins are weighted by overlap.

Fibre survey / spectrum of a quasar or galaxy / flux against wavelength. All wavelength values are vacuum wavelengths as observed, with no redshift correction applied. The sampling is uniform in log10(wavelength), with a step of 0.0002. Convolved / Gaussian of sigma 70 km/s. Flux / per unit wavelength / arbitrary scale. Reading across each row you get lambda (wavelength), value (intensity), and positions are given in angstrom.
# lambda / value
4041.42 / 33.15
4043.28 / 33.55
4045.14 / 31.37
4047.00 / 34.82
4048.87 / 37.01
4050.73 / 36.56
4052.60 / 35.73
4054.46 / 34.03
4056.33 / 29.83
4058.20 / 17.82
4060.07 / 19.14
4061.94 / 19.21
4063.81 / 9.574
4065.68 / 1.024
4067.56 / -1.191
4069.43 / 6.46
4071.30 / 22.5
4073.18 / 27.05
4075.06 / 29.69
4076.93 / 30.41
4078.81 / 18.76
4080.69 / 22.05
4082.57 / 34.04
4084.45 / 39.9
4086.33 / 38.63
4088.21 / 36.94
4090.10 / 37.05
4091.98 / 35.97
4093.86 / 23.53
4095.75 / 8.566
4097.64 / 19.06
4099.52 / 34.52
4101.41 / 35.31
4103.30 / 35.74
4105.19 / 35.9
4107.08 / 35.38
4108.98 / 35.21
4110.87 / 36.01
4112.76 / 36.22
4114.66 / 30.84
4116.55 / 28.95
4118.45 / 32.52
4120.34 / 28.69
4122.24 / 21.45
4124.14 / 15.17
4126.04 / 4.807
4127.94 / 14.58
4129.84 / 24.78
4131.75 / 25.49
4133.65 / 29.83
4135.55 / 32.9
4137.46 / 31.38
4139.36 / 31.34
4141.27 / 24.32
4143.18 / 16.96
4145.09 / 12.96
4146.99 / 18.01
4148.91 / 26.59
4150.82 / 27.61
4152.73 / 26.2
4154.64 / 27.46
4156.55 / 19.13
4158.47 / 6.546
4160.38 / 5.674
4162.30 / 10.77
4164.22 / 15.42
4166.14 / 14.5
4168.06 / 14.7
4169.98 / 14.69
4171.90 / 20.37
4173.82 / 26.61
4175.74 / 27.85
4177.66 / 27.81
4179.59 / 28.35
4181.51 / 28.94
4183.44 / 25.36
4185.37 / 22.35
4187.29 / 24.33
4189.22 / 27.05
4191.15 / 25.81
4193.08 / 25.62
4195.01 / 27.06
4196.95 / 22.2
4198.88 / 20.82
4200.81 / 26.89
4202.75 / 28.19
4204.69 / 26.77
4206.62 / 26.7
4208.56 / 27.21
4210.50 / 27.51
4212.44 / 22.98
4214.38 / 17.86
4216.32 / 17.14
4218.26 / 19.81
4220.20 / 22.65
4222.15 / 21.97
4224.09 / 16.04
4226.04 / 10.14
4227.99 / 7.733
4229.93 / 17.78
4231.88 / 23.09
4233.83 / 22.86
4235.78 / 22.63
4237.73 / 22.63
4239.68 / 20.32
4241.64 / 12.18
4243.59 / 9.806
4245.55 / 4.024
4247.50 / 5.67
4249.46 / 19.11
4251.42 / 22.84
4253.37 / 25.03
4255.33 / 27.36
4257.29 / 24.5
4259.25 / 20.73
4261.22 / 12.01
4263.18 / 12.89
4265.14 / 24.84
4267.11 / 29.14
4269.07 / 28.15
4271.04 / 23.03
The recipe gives 4067.56 angstrom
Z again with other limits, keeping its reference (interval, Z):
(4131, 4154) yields 4145.09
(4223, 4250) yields 4245.55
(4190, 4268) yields 4245.55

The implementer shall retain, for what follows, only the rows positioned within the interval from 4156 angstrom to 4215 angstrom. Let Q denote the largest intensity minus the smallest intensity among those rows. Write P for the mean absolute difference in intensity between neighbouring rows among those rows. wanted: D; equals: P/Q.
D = 0.112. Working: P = 2.6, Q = 23.3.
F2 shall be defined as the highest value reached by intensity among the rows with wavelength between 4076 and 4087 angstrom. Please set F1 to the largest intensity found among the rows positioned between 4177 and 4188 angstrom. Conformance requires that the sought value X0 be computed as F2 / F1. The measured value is 1.38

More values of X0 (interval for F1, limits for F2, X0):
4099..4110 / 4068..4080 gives 0.85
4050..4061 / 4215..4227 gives 0.62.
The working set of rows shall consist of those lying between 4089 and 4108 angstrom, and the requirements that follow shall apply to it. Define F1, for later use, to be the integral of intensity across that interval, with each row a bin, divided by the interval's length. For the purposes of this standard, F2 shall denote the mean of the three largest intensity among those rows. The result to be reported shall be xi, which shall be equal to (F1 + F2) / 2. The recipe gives 33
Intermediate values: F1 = 30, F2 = 36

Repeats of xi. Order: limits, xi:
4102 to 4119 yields 35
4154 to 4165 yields 17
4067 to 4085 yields 29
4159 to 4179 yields 23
